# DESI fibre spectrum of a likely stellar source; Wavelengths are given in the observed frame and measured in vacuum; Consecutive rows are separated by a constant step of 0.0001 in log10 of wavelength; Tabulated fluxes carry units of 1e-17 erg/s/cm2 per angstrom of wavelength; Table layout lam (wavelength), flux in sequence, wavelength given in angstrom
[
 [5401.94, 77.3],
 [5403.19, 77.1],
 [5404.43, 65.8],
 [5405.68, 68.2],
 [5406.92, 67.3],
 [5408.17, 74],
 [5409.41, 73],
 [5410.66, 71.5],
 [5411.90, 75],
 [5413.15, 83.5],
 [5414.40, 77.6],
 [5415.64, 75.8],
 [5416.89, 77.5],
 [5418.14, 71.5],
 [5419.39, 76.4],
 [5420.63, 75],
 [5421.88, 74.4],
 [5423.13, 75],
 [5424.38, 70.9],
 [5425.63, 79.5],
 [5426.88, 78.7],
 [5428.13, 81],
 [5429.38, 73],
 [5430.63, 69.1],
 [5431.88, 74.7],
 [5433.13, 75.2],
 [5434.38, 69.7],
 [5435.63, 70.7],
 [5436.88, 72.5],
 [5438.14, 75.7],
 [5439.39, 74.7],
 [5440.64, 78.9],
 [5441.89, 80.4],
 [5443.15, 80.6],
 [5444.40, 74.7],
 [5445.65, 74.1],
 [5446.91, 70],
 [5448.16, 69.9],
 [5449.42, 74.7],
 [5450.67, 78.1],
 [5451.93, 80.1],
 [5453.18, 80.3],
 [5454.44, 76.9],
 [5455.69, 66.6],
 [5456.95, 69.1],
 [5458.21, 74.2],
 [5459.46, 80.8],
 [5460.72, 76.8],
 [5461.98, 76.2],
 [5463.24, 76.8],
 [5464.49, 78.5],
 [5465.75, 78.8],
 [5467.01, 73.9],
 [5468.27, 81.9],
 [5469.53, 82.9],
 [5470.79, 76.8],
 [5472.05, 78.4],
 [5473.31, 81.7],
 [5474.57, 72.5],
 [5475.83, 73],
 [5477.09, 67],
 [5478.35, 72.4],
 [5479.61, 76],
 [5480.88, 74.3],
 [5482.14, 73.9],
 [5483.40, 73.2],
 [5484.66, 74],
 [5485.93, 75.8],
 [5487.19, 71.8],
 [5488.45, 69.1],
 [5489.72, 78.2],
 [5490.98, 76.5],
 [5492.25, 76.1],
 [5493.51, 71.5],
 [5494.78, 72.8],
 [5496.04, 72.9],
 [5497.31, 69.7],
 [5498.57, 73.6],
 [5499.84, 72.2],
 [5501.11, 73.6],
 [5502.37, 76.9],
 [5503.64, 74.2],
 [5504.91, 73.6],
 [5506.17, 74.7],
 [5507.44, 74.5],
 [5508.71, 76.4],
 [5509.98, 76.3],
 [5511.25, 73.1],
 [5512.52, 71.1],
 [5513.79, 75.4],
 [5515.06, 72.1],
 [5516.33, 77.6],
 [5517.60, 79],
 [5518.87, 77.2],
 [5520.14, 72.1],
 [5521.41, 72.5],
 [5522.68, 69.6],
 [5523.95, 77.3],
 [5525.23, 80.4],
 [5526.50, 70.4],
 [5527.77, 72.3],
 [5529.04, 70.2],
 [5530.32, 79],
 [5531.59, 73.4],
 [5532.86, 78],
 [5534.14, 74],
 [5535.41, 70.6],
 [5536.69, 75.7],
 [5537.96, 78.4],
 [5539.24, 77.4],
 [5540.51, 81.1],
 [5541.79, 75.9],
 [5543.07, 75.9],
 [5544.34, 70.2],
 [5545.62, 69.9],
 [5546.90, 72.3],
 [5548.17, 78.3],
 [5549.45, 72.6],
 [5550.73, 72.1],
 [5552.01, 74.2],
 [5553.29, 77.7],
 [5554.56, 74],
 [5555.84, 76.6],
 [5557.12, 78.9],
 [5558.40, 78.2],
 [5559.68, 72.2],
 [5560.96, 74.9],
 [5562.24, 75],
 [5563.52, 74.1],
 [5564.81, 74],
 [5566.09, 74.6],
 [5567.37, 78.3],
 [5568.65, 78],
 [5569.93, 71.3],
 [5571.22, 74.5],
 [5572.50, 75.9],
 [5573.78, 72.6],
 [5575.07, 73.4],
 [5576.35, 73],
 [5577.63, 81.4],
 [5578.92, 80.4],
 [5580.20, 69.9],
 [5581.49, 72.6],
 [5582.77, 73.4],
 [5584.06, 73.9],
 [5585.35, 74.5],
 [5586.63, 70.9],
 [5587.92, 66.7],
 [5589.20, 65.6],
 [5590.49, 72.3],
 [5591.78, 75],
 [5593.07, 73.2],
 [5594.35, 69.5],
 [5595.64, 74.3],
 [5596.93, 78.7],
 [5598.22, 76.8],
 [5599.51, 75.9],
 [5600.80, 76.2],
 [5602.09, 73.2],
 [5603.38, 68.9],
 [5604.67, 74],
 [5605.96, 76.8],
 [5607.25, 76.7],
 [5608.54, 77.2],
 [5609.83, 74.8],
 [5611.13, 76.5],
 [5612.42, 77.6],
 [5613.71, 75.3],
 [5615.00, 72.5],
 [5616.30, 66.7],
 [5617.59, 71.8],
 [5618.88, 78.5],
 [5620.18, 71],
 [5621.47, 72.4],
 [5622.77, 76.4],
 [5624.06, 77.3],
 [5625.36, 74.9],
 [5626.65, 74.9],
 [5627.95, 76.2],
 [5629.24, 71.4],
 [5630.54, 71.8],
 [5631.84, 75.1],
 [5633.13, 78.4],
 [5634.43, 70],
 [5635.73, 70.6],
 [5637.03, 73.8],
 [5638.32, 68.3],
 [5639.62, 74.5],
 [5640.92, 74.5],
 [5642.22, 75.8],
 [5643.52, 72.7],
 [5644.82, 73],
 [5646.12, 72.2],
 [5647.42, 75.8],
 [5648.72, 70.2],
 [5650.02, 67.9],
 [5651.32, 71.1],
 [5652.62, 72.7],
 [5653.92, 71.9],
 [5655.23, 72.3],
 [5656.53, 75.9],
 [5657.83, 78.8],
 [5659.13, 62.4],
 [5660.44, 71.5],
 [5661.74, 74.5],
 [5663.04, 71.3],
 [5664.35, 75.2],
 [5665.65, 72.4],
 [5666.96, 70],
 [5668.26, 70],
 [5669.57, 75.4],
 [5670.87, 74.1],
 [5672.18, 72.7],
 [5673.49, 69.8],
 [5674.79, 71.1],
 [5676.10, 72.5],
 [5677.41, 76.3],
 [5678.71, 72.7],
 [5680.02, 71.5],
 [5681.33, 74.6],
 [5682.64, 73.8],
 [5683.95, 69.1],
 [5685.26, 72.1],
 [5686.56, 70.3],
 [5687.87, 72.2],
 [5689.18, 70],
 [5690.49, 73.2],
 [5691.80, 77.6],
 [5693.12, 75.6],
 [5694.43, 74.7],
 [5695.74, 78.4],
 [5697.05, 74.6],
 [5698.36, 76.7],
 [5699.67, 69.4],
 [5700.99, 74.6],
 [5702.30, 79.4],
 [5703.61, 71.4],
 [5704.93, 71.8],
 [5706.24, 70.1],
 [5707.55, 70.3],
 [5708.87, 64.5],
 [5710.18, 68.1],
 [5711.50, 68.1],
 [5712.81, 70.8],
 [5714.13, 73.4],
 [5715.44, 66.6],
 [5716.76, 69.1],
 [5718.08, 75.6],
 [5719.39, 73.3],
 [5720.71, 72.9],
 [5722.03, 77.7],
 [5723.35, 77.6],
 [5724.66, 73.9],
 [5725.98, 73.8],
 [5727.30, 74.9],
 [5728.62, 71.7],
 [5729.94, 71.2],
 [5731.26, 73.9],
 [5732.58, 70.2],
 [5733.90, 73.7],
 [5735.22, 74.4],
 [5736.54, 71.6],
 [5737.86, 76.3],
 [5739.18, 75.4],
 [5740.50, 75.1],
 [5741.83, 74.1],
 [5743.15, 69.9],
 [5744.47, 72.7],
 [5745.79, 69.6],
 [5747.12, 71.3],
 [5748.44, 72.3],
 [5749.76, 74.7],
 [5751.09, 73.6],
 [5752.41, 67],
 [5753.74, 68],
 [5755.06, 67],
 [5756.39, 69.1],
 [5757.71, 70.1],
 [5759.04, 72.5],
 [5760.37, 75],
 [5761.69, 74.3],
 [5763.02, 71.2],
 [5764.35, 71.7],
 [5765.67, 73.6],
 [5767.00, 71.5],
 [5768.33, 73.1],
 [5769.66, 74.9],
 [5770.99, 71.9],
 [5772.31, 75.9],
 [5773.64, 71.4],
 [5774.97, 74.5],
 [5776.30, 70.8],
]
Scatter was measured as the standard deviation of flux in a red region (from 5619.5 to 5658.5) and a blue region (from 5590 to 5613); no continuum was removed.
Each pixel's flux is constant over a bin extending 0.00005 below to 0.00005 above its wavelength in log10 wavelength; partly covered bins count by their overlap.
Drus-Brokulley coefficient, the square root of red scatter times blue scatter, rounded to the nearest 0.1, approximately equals 2.7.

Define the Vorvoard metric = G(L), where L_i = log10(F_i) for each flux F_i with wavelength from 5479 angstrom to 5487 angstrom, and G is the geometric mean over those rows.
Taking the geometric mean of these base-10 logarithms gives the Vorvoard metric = 1.87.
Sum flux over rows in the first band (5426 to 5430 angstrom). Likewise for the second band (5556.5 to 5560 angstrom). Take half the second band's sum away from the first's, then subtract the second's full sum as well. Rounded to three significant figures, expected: -111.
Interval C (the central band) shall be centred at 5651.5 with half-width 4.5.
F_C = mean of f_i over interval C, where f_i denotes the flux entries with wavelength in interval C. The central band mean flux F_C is 71.7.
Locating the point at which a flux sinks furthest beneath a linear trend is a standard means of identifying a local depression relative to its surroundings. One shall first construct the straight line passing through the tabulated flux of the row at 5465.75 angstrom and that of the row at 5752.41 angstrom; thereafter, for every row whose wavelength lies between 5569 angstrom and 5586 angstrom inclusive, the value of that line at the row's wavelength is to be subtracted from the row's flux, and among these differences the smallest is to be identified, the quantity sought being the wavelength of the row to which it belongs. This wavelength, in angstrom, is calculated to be 5580.20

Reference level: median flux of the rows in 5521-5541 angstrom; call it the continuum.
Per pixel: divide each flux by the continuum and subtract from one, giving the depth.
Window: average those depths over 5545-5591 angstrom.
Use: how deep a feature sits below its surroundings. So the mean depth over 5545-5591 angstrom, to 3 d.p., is 0.010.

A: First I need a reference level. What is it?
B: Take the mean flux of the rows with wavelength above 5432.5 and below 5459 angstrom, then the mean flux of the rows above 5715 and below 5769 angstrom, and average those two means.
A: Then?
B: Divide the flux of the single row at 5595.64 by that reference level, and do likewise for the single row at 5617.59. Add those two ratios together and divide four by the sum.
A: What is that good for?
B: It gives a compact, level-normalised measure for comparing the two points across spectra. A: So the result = 2.01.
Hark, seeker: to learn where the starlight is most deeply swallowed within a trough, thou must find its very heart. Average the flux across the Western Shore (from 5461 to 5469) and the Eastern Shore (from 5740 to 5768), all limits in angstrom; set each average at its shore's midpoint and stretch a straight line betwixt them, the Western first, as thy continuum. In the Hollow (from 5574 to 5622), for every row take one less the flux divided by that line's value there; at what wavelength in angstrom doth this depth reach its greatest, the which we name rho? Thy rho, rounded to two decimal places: 5589.20 angstrom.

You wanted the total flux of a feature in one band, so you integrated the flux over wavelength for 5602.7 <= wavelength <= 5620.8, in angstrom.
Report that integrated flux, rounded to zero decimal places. 1342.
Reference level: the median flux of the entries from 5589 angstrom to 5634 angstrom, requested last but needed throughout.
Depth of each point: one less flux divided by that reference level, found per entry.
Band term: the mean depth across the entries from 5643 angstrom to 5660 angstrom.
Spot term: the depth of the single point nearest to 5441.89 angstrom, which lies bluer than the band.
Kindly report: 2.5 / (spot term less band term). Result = -22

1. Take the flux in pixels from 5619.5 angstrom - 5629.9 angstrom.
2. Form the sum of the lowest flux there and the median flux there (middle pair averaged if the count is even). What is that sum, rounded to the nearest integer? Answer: 146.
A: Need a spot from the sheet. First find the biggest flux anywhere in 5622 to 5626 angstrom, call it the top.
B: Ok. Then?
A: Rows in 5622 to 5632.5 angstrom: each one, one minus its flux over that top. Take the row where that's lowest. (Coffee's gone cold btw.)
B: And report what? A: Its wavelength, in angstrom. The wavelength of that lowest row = 5624.06 angstrom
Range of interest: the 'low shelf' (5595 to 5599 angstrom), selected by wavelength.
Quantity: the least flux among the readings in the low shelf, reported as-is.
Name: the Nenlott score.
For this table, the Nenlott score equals 74.3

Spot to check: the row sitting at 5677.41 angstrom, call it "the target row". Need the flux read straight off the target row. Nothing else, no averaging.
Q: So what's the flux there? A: 76.3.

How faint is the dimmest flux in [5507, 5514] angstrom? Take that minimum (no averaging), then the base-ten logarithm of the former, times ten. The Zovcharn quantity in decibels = 18.5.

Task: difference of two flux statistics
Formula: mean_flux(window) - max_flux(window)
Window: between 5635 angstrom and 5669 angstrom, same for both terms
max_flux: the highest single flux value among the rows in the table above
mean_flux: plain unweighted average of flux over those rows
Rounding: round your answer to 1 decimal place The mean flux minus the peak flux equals -6.5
